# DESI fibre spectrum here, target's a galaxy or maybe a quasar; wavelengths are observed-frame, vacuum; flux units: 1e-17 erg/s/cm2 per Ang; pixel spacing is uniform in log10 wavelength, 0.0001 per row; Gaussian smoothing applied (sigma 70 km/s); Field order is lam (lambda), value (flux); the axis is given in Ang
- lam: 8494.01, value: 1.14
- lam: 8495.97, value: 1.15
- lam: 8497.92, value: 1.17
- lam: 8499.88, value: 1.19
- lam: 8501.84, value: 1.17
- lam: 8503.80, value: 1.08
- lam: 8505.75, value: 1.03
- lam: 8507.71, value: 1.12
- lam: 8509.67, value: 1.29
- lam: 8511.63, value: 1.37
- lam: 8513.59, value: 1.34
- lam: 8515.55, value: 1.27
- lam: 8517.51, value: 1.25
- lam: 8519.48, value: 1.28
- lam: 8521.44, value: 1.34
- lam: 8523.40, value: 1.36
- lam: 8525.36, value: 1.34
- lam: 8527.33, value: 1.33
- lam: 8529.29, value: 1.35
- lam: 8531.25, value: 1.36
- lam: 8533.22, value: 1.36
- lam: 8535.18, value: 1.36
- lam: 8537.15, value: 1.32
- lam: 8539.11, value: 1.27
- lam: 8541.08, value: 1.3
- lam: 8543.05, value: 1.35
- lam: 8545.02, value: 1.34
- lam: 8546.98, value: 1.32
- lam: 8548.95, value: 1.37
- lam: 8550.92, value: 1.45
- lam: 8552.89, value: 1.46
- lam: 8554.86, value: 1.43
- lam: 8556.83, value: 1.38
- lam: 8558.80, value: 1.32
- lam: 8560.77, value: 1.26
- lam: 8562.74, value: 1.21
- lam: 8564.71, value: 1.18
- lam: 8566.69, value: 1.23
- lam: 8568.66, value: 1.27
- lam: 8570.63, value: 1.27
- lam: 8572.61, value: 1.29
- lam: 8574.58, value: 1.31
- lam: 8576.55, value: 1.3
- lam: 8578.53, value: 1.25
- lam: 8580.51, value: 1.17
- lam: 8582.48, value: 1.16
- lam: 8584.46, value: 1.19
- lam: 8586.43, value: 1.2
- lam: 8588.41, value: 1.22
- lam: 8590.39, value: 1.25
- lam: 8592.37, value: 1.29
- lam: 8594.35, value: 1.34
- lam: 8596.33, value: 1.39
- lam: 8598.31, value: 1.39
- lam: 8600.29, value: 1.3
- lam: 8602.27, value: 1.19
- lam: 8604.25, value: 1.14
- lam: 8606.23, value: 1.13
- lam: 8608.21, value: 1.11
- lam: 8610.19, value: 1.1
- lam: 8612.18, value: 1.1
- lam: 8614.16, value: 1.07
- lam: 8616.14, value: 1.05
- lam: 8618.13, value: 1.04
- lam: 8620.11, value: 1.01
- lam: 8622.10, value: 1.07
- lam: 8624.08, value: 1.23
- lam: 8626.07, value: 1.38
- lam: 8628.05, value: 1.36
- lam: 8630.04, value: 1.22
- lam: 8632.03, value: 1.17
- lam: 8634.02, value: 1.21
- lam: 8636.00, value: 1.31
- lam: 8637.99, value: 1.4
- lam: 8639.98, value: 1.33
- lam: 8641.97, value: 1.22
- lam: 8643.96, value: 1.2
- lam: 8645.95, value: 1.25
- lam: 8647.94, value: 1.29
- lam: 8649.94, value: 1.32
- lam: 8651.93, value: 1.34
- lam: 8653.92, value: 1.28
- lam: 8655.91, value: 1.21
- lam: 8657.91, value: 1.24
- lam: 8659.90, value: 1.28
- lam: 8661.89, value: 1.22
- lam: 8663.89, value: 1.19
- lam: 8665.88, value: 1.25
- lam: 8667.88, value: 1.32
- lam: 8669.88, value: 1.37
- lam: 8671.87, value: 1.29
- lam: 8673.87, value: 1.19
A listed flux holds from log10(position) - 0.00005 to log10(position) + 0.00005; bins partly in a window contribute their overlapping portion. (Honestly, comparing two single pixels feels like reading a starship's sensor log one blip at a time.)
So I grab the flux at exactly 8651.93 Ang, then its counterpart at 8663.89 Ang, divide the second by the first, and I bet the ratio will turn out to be 0.89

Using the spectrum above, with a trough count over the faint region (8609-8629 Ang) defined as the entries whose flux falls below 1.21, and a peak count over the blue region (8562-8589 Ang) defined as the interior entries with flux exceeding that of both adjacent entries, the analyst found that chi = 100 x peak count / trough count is 14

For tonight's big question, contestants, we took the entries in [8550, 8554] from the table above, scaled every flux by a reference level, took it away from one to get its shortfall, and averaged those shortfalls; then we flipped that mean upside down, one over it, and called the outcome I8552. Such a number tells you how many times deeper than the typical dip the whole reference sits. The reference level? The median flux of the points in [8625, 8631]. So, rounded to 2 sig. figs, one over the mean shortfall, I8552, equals -14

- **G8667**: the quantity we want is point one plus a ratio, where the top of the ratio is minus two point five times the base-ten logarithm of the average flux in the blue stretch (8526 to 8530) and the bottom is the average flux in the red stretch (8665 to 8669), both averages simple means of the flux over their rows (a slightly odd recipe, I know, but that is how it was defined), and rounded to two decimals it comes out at -0.15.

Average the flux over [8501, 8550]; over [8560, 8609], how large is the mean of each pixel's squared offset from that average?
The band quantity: 0.008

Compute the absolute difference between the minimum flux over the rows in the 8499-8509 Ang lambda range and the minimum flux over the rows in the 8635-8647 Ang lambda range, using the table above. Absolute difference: 0.17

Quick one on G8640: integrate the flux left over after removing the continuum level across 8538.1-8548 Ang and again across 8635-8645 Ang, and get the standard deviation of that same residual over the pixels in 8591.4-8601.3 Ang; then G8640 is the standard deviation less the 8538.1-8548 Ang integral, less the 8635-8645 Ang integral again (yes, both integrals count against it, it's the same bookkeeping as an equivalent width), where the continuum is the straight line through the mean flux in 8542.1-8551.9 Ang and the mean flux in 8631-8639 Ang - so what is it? 0.3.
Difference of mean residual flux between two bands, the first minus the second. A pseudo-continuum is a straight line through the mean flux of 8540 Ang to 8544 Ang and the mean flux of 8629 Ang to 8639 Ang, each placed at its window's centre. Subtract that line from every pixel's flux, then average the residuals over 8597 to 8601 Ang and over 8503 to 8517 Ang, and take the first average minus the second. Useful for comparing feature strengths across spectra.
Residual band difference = 0.192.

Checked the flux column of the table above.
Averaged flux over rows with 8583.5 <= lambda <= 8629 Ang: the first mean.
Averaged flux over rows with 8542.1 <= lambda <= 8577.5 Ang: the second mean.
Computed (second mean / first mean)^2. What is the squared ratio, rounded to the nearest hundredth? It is 1.21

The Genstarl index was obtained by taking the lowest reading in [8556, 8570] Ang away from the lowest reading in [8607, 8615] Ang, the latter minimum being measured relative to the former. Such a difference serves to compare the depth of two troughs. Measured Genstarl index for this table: -0.11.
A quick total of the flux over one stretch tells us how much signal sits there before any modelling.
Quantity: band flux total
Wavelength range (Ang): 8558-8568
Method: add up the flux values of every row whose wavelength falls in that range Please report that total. 6.2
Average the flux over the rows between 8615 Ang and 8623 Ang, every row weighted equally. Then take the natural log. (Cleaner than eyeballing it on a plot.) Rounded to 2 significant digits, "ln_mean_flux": 0.042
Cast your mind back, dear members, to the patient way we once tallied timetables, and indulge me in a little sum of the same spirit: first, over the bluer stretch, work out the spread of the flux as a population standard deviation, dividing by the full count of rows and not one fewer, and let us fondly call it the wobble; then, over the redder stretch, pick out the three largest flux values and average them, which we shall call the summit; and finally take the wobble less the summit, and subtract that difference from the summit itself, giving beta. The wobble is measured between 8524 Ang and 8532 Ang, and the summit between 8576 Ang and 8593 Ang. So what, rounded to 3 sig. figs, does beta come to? 2.55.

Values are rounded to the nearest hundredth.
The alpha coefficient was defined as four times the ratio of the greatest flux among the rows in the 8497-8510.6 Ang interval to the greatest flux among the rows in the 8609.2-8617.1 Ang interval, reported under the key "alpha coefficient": 4.69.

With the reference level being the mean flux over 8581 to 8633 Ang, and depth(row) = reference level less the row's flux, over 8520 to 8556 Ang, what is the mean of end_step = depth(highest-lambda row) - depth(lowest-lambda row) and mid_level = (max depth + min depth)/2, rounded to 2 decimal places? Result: -0.13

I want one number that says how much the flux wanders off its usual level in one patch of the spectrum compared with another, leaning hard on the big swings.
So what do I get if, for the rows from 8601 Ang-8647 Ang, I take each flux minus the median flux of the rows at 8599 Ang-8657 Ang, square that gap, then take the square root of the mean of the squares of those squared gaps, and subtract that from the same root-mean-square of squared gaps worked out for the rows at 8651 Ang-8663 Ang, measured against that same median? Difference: -0.010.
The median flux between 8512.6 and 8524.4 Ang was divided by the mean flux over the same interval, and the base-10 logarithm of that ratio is 0.0011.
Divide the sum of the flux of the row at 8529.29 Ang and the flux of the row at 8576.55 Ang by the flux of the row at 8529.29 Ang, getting 1.96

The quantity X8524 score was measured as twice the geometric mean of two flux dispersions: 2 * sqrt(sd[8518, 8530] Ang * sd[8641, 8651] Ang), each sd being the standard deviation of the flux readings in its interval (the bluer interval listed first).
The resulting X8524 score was 0.07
